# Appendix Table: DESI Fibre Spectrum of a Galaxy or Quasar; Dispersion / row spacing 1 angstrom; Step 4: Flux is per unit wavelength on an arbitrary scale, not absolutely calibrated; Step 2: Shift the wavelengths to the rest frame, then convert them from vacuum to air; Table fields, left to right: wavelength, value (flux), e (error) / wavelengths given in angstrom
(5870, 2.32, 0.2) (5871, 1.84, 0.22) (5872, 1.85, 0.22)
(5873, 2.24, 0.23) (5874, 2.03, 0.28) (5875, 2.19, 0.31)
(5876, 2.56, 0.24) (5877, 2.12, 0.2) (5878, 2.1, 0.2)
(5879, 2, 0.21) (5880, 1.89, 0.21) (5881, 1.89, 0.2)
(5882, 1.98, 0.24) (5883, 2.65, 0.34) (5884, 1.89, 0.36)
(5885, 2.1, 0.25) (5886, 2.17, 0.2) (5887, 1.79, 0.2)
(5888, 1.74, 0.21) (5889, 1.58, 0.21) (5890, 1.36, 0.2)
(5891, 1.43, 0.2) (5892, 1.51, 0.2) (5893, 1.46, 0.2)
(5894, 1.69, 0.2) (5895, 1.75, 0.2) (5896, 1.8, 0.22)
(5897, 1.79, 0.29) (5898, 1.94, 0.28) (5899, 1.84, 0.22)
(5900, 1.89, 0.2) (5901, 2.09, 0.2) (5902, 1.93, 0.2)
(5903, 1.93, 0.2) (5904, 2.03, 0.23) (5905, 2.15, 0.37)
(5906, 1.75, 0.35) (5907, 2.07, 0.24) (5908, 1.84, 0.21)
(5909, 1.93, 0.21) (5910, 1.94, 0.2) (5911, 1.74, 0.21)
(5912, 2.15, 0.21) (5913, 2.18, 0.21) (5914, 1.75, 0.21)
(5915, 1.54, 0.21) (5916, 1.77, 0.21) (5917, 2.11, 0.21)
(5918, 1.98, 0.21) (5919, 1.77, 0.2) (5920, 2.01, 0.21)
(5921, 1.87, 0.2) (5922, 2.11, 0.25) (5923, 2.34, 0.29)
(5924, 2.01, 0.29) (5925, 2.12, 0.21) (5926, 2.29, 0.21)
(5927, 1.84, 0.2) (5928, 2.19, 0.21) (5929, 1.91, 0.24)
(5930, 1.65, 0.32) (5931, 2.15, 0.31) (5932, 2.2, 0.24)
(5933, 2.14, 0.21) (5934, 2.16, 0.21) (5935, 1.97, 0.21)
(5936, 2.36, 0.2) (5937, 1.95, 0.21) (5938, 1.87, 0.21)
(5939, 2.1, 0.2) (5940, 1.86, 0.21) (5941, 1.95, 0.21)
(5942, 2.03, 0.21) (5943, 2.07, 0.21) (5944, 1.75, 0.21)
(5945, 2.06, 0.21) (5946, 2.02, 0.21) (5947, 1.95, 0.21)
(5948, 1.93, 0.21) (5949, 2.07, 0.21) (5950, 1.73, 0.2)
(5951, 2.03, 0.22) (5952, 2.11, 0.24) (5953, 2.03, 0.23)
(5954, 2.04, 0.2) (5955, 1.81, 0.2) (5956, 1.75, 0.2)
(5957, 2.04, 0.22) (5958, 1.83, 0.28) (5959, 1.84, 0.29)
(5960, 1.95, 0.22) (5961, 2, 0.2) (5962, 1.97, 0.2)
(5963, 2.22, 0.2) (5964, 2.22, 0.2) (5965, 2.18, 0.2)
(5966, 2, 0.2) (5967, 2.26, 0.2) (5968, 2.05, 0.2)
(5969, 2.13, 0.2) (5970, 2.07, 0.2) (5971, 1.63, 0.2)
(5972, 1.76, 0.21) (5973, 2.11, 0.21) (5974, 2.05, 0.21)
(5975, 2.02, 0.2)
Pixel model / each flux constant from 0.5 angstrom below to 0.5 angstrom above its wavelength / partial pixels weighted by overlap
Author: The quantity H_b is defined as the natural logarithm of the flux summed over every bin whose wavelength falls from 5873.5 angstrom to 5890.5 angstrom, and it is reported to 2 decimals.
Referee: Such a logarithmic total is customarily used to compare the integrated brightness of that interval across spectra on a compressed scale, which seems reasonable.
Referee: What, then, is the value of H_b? 3.53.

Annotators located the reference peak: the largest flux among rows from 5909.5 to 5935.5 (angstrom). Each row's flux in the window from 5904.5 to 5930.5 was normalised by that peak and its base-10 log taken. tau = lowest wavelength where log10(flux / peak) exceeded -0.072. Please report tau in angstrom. 5905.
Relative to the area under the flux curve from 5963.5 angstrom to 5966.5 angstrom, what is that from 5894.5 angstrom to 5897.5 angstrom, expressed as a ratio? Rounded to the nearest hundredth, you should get 0.83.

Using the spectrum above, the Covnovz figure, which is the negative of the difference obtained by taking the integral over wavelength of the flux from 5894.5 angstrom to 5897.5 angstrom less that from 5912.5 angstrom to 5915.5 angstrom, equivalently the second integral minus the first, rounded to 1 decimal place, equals 0.1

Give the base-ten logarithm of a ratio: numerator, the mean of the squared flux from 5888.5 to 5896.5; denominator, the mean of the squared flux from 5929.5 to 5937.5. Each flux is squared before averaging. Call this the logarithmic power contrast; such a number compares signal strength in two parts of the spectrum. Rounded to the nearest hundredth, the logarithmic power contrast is -0.24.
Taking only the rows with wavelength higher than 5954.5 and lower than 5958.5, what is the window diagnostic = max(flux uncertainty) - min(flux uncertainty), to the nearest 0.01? 0.08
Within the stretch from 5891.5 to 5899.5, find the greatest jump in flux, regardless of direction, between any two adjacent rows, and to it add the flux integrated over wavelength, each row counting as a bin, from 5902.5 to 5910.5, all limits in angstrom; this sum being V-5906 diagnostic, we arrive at 15.9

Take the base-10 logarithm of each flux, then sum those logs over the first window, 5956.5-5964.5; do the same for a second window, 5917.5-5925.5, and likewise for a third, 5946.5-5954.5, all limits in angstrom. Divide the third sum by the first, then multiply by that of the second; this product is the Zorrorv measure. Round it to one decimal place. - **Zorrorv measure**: 2.4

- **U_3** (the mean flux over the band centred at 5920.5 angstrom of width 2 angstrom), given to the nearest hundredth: 1.94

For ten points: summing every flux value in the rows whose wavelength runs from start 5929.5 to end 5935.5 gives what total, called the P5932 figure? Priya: 12.3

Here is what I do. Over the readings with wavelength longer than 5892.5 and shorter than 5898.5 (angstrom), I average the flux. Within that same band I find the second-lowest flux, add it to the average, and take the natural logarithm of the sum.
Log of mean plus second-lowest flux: 1.23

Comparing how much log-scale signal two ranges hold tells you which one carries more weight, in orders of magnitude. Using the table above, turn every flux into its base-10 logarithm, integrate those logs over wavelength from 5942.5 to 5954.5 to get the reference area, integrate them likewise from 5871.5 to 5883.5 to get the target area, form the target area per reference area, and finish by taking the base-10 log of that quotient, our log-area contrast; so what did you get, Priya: 0.040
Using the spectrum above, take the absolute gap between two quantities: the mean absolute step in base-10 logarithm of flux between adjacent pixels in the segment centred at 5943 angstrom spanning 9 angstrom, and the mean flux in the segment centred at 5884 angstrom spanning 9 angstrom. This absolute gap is 2.0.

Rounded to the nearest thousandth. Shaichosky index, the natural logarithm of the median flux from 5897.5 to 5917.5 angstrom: 0.658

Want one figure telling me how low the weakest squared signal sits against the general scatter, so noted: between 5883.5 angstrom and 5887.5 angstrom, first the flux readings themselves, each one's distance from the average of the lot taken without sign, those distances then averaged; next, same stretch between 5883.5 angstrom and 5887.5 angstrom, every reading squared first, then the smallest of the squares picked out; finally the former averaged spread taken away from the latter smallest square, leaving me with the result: 3.1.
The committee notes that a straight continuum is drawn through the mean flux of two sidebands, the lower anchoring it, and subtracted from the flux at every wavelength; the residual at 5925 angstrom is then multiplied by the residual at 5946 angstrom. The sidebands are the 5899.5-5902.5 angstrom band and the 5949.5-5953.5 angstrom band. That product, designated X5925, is 0.01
